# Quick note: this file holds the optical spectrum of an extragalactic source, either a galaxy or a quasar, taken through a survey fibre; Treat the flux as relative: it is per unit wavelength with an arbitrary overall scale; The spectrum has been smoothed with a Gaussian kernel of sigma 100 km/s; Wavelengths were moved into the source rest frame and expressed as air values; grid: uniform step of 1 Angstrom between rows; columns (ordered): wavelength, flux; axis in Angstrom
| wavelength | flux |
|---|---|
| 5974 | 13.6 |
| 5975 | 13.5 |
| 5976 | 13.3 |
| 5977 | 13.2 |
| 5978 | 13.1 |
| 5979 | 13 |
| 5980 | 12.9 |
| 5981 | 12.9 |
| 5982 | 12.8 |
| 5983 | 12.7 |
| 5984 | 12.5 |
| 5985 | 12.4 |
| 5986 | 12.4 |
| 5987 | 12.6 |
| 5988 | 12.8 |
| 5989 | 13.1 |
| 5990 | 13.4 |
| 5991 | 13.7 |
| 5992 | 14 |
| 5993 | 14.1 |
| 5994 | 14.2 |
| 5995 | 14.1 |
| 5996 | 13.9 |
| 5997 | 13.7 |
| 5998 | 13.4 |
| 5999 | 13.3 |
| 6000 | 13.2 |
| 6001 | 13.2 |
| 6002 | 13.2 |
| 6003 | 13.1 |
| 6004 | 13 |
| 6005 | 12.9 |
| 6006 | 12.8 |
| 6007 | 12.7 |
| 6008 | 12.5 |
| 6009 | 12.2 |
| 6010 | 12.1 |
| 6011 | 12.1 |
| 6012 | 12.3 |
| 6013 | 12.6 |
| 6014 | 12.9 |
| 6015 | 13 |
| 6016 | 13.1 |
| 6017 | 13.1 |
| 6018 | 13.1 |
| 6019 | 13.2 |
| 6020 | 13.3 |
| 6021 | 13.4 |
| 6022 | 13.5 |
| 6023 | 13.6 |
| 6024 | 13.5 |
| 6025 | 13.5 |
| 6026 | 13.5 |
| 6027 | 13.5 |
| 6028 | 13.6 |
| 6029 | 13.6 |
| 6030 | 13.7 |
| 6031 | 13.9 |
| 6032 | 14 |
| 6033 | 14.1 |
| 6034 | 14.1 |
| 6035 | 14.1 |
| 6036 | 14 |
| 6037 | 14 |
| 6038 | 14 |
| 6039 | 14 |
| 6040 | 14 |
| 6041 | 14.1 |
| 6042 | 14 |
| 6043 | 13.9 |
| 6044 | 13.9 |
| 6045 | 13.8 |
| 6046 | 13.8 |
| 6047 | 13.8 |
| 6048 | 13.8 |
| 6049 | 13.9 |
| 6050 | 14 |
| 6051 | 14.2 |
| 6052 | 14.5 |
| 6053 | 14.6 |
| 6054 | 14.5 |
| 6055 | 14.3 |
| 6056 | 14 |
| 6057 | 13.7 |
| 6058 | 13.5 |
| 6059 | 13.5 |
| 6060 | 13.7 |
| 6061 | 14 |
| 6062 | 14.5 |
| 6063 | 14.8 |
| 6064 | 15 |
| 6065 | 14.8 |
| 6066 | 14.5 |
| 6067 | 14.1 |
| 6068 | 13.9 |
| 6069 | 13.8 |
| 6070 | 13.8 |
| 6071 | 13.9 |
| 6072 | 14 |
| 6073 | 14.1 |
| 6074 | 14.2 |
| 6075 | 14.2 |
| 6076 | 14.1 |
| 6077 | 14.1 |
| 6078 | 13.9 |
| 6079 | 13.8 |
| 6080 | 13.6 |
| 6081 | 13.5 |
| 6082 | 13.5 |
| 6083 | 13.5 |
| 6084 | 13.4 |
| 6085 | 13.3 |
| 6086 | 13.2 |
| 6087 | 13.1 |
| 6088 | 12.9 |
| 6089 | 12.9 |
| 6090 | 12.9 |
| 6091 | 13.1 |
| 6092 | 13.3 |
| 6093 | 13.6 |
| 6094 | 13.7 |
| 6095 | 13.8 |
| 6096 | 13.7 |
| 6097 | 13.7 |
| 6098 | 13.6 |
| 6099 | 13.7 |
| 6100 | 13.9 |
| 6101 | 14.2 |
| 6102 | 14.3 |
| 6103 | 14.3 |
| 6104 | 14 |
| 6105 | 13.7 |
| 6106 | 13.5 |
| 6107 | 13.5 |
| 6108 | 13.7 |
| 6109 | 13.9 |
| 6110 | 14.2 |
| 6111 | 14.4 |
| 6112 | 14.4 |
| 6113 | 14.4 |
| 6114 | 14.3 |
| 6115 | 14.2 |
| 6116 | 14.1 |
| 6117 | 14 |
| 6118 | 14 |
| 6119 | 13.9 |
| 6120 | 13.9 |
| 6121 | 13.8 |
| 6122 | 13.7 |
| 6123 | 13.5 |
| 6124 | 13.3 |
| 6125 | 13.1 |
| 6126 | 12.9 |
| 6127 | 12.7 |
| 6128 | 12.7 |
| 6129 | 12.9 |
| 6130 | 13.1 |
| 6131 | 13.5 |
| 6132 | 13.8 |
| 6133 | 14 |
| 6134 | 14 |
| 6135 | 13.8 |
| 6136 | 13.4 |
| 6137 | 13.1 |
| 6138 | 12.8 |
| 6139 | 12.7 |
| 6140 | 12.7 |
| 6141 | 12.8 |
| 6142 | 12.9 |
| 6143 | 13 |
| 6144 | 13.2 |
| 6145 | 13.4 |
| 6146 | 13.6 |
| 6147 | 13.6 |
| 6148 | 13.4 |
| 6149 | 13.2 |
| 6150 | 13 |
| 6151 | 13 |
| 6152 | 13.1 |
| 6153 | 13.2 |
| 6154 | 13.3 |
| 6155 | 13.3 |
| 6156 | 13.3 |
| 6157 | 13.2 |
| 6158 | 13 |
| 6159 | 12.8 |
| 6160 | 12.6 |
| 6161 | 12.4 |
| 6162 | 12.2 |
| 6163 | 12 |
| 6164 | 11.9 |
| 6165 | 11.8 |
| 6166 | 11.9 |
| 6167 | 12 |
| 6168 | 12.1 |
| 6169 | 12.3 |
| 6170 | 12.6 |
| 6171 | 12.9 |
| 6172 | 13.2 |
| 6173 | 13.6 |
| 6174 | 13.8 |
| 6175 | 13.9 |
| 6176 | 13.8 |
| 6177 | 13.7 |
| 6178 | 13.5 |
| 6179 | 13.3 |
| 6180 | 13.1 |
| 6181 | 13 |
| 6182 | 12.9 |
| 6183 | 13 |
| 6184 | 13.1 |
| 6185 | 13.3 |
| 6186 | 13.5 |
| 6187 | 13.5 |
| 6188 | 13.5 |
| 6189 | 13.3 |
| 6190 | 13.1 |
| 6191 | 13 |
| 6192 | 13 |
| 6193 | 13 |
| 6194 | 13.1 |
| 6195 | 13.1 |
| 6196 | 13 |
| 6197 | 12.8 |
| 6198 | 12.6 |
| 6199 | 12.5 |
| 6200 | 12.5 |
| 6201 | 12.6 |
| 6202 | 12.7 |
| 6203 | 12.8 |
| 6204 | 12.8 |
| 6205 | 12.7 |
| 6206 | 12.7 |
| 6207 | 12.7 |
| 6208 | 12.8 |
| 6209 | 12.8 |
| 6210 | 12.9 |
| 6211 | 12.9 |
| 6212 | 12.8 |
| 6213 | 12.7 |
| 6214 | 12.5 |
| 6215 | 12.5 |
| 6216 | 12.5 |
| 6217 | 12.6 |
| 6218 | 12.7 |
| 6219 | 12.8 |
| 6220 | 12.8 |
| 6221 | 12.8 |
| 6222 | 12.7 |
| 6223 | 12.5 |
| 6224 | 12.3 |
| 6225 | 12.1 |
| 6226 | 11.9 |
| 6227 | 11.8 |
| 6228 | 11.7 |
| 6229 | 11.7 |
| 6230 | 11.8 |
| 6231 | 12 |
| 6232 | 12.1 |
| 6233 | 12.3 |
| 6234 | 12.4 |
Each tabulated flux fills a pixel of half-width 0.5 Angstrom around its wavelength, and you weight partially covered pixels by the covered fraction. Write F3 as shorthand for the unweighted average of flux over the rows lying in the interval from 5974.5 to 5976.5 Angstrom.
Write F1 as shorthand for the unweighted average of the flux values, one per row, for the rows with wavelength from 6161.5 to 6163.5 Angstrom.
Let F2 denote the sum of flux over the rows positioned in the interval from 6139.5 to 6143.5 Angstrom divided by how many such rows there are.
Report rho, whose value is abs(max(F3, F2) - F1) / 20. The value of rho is 0.065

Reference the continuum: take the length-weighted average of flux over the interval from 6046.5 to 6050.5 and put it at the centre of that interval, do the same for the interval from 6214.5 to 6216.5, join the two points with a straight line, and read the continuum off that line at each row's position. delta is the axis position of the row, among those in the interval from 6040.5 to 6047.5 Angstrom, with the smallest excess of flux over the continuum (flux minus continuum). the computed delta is 6045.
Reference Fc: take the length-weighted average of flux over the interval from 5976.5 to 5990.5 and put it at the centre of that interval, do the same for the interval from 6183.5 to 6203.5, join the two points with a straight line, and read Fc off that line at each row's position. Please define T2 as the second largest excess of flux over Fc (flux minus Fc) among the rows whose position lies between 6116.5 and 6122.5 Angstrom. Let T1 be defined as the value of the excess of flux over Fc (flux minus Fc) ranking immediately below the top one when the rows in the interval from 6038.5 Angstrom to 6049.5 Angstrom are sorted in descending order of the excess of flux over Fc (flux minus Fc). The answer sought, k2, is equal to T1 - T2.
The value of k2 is 0.1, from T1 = 1.12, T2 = 1.1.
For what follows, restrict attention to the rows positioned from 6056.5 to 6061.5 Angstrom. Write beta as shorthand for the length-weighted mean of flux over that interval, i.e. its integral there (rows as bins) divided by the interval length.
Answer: 13.7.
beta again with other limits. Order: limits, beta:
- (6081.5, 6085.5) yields 13.4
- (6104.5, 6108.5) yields 13.6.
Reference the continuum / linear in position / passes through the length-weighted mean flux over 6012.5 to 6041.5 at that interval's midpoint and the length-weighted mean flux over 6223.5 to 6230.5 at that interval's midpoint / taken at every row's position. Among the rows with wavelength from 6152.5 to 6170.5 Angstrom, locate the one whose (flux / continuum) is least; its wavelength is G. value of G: 6165 Angstrom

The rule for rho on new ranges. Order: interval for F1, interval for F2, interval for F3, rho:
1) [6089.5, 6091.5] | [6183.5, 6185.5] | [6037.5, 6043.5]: 0.050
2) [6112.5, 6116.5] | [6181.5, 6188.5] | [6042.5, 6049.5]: 0.020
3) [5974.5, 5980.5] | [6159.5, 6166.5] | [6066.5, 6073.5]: 0.039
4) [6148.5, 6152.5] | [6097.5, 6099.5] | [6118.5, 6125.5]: 0.029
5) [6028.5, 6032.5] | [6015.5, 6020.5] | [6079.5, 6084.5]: 0.015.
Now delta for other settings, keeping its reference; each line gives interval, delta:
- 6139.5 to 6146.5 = 6140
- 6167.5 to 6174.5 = 6168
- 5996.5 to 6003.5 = 6003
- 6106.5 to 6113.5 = 6107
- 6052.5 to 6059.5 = 6058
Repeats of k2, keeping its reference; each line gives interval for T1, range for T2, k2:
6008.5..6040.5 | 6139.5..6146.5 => 0.8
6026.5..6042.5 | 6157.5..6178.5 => 0.4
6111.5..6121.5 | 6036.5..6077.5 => -0.4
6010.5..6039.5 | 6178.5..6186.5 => 0.9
